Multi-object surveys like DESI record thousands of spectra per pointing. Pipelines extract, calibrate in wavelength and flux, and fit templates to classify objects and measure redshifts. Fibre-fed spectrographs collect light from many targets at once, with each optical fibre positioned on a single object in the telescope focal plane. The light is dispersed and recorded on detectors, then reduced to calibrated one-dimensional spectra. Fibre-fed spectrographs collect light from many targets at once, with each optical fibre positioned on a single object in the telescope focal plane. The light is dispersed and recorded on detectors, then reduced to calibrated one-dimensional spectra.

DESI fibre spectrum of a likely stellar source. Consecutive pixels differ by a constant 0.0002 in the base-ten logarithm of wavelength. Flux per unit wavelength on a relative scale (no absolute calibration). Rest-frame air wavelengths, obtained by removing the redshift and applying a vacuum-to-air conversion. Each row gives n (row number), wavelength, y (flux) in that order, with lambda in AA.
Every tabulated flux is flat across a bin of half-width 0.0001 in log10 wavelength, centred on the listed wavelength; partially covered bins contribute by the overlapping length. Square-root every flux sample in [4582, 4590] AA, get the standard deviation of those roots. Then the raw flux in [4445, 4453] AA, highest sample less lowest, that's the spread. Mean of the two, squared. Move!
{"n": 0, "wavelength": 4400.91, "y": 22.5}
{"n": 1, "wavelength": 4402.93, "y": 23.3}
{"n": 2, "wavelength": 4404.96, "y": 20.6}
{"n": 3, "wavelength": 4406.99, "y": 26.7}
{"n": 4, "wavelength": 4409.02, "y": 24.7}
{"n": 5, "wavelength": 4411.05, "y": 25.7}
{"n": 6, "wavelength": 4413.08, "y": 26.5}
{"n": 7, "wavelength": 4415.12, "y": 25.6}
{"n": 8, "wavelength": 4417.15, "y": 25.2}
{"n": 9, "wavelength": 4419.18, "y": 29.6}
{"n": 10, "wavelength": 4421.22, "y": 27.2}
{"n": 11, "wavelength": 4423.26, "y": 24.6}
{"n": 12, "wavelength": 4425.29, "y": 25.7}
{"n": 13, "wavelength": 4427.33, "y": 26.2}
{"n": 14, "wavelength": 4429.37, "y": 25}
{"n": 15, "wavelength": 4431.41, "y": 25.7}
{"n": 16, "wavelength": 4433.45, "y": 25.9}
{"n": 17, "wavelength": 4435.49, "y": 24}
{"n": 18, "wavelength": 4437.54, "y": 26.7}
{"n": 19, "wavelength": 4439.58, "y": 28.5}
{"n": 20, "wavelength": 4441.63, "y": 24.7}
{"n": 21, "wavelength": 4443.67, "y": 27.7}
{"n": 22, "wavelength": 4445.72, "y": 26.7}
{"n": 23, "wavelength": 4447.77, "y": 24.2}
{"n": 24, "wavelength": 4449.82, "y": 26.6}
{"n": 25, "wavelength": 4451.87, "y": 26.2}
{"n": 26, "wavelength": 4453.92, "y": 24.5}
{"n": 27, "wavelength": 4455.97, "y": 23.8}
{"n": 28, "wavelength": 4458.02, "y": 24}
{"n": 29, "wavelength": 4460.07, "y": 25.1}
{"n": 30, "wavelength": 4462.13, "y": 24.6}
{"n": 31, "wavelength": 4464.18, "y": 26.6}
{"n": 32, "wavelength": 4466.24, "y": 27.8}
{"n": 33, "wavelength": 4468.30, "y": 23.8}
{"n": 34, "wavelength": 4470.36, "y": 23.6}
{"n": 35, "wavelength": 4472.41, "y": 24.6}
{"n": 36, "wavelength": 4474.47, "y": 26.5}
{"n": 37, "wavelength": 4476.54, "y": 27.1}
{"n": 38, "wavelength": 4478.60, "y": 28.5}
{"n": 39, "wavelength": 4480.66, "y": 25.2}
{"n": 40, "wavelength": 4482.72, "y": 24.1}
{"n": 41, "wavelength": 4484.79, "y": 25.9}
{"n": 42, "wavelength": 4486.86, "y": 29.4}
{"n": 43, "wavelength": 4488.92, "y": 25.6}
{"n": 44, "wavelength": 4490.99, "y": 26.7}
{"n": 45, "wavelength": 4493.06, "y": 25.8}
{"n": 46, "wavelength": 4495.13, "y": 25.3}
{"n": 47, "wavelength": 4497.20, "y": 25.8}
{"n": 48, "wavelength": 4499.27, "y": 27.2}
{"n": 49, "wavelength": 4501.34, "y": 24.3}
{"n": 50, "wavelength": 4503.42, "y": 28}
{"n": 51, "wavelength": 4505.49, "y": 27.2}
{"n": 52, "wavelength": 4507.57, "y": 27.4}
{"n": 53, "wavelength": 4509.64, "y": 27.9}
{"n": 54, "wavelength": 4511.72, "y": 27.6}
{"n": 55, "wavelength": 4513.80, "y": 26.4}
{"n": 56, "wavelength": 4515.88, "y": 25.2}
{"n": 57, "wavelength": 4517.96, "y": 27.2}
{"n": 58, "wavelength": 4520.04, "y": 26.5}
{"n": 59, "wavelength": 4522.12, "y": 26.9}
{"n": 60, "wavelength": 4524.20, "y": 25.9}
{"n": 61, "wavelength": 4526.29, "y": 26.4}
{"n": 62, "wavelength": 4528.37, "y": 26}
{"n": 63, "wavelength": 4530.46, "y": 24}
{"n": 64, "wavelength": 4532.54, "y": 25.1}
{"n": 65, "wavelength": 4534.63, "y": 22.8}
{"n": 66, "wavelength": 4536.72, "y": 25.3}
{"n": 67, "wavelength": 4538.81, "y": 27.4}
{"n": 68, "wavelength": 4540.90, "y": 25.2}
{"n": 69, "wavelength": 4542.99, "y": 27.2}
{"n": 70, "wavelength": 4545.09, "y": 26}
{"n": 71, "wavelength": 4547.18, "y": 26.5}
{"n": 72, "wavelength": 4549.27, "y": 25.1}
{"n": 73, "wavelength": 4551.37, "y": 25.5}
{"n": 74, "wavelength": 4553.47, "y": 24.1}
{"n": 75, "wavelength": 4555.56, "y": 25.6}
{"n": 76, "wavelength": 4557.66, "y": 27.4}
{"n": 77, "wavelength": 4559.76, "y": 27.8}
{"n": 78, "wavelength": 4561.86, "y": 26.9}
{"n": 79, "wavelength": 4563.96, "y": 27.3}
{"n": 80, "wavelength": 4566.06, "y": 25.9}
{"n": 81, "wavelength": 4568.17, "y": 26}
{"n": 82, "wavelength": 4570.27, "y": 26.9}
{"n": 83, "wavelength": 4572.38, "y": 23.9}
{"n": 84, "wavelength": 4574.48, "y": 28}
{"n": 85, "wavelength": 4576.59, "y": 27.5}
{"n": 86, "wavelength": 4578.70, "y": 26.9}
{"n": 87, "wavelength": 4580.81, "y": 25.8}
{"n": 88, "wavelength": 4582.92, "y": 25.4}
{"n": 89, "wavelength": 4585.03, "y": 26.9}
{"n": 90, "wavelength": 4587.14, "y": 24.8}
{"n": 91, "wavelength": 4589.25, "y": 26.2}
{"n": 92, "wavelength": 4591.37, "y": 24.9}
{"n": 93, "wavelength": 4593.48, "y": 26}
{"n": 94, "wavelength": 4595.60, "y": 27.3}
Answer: 1.7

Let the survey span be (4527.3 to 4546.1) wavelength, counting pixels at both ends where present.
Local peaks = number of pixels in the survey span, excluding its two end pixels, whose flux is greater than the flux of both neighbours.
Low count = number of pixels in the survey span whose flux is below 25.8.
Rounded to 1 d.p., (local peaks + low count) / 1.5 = 5.3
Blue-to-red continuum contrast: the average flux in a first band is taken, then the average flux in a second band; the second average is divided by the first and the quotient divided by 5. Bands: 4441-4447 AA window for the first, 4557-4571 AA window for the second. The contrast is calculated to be 0.204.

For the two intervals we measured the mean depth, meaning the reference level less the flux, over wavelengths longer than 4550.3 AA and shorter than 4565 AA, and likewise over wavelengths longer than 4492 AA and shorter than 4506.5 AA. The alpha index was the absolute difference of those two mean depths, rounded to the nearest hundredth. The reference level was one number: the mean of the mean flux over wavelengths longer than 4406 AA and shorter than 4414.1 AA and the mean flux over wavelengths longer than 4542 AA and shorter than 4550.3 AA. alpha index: 0.14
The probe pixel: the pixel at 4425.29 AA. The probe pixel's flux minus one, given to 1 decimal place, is 24.7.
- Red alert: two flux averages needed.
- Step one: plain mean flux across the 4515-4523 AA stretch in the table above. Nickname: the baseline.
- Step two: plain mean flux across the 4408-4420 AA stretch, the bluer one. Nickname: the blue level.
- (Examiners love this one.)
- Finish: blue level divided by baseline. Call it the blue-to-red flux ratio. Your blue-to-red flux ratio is 0.99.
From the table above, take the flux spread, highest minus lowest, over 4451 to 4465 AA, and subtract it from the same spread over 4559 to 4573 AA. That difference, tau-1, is 1.1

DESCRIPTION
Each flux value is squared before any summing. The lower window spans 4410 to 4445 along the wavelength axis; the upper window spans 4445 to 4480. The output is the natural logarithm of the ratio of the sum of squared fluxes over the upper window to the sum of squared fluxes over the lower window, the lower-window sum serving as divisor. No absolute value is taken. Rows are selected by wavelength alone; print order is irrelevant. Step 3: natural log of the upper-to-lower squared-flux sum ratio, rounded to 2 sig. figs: -0.046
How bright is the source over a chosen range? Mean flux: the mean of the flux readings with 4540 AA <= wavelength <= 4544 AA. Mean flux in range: 26.2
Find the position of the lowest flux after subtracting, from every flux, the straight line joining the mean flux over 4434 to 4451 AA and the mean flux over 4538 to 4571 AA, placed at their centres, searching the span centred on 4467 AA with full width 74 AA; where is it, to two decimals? 4470.36 AA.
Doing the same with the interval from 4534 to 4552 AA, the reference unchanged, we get 4534.63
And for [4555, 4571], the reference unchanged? 4555.56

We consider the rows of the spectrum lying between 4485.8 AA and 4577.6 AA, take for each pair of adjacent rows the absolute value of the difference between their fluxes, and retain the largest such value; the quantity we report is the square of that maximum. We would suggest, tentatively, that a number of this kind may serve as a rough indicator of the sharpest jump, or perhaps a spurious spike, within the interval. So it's 16.8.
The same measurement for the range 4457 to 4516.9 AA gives 16.0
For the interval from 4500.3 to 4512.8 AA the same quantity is 13.7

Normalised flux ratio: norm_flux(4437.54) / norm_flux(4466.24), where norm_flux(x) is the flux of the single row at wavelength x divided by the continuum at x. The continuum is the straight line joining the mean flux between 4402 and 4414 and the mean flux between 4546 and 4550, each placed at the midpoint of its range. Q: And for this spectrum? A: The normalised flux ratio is 0.97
